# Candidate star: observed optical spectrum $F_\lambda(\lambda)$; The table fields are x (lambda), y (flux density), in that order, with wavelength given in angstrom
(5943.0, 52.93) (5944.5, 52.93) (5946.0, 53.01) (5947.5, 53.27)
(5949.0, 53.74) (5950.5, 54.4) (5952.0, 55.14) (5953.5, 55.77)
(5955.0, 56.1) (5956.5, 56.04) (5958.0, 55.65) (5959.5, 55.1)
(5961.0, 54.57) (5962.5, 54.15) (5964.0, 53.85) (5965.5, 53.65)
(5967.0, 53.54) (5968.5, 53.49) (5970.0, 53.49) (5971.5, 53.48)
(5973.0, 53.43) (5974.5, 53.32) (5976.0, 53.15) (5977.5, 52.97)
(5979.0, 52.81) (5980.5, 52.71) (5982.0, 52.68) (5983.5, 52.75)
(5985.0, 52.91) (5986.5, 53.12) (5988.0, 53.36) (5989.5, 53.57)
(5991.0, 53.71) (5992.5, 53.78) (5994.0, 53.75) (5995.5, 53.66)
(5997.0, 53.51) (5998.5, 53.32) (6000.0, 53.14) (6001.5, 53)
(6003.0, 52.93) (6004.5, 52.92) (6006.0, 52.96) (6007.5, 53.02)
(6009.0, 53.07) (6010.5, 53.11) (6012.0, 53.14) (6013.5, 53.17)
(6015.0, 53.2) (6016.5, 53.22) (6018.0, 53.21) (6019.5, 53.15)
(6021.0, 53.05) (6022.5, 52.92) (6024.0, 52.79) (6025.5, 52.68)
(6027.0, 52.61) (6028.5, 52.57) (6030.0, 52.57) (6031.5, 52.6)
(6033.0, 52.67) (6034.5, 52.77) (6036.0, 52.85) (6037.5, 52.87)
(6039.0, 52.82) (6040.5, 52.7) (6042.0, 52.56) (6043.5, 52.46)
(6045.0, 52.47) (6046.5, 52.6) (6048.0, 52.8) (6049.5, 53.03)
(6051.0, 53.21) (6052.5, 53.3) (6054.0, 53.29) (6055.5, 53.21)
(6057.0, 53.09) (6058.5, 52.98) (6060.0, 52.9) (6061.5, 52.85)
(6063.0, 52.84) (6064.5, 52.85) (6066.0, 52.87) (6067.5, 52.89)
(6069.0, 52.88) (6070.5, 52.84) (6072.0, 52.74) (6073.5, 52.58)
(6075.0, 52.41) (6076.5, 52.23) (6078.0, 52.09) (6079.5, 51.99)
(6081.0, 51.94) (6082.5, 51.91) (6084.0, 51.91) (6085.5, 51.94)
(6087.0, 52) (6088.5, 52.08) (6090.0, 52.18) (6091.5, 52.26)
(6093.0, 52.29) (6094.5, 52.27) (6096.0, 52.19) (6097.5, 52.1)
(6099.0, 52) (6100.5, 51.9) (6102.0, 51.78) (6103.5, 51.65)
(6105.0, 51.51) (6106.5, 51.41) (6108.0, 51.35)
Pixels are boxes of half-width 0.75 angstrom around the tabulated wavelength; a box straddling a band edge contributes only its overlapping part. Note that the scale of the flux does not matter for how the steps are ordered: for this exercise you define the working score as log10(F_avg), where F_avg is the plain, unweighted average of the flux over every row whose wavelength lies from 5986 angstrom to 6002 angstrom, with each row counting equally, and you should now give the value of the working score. 1.728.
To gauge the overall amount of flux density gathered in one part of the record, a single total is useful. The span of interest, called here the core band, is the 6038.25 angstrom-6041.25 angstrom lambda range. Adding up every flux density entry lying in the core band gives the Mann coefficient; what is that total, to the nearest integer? 106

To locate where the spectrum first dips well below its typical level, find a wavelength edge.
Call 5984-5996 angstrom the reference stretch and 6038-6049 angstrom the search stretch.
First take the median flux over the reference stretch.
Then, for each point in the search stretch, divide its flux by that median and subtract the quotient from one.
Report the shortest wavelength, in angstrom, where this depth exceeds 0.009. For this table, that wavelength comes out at 6039.0 angstrom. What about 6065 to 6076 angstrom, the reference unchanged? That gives 6066.0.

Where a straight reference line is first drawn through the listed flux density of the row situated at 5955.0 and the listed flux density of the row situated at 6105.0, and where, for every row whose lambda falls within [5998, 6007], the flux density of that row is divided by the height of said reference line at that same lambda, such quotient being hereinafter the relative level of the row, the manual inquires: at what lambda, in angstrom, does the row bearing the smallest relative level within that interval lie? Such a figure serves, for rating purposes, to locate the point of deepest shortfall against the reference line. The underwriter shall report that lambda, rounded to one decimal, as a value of 6003.0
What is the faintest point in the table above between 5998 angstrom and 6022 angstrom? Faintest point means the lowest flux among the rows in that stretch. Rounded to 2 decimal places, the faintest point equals 52.92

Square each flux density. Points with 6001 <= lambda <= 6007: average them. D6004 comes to 2804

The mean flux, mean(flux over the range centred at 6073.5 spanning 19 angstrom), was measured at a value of 52.5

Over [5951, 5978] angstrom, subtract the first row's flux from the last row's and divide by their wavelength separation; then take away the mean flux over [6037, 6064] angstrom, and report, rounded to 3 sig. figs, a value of -53.0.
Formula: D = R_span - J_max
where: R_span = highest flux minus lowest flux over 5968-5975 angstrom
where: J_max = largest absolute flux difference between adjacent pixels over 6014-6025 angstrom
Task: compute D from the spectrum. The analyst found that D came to 0.0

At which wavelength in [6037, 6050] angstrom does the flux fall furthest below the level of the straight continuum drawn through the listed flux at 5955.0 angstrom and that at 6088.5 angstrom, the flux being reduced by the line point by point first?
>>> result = 6043.5 angstrom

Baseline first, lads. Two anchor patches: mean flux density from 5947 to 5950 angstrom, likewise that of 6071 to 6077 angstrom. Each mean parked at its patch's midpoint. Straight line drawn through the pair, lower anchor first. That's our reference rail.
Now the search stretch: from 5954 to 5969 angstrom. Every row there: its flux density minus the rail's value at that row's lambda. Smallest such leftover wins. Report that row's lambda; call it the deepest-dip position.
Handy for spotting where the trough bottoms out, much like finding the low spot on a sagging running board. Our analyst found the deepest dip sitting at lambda 5968.5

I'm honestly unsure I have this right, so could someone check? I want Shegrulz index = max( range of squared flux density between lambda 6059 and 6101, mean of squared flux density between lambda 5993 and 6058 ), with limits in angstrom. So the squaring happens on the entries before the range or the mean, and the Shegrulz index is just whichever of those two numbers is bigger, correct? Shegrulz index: 2807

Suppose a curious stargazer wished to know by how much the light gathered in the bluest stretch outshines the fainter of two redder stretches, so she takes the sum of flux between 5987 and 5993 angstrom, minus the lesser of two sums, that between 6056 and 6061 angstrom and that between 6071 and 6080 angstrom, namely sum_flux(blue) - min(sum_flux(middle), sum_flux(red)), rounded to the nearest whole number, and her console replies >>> 55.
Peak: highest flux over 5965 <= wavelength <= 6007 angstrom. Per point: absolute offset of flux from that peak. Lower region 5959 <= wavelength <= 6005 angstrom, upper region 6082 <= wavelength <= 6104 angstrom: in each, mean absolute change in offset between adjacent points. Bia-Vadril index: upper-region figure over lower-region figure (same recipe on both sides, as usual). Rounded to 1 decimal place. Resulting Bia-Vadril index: 0.5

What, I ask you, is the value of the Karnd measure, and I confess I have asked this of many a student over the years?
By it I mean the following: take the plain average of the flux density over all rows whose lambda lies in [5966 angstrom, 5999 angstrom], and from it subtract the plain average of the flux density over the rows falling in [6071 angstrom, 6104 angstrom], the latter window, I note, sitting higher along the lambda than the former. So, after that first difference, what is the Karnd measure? 1.18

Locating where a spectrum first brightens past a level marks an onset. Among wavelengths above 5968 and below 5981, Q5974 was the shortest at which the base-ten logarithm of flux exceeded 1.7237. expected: 5968.5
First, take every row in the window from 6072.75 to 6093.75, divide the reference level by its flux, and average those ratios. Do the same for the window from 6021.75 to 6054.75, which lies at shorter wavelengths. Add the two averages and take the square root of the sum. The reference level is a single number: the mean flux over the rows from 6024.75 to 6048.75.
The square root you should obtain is 1.42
